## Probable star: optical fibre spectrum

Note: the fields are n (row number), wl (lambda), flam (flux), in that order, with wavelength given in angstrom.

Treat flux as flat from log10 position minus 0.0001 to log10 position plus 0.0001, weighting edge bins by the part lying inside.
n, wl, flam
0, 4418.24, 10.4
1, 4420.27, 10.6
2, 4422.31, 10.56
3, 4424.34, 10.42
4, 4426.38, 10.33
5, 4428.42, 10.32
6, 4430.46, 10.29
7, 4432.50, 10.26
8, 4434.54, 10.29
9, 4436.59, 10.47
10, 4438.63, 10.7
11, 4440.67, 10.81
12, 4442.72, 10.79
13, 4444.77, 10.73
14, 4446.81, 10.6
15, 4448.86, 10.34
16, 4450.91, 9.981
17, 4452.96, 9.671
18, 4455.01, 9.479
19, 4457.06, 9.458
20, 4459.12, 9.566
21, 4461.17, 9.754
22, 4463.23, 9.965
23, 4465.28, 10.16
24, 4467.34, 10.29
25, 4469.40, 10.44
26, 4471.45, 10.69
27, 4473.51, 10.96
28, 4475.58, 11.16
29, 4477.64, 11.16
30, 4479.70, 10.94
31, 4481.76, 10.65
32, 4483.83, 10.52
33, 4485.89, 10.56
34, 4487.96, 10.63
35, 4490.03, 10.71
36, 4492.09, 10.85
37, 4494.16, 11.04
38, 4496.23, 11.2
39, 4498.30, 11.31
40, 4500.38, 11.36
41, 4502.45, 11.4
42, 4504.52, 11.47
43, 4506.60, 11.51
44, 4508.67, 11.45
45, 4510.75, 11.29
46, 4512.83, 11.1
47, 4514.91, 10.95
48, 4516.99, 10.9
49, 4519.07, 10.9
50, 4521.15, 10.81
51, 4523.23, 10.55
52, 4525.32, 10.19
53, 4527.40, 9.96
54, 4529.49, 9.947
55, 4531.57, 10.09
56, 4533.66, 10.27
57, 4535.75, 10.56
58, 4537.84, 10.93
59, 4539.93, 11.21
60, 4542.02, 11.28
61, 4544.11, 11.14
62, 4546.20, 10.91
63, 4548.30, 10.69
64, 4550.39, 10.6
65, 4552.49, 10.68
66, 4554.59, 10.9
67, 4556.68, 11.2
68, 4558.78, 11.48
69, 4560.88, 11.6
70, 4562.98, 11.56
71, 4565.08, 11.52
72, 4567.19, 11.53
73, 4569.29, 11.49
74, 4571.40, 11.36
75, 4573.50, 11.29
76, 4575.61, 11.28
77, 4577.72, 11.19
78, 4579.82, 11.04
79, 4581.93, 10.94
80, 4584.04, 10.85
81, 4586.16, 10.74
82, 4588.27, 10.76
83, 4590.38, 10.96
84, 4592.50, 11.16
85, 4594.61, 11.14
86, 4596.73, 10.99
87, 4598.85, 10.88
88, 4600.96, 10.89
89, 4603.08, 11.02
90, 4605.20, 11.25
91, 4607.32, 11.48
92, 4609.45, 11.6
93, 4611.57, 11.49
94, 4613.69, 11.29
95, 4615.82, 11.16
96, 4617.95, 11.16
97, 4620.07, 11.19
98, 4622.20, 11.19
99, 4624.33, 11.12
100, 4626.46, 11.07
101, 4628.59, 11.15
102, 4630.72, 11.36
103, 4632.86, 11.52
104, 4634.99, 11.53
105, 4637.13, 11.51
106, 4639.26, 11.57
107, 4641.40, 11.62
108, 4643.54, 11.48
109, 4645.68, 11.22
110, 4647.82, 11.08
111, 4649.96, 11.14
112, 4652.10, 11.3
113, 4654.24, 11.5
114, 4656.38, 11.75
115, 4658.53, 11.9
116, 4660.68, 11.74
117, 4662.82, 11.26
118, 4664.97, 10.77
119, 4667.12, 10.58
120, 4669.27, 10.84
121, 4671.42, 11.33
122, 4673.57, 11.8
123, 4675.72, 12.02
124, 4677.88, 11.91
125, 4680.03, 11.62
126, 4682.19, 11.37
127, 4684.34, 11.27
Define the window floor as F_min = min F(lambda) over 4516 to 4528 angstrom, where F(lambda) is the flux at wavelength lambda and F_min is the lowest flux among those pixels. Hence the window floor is 9.96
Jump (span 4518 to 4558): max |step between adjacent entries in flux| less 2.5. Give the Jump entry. -2.13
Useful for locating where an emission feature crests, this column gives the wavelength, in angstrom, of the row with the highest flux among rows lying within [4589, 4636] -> 4609.45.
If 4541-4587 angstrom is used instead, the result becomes 4560.88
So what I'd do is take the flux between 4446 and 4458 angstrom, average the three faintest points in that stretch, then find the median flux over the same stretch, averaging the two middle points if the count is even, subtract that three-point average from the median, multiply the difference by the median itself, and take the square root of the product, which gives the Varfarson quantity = 1.7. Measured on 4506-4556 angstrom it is 3.1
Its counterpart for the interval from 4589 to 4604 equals 0.9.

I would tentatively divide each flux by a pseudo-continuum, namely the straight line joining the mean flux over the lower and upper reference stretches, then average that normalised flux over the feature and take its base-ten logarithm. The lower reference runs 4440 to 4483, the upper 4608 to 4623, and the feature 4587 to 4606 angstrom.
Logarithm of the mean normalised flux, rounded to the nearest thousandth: -0.007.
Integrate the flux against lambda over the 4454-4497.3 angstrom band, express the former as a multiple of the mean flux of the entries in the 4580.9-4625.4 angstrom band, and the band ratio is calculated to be 40.9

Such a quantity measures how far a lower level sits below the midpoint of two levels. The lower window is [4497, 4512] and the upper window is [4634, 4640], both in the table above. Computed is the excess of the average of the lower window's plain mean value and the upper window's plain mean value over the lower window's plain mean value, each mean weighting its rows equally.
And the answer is 0.1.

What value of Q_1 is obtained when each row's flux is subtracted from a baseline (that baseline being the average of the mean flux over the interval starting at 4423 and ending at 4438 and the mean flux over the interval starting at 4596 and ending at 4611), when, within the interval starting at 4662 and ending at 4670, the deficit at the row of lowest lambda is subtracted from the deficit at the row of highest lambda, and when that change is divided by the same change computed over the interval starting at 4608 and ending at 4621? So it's 1.0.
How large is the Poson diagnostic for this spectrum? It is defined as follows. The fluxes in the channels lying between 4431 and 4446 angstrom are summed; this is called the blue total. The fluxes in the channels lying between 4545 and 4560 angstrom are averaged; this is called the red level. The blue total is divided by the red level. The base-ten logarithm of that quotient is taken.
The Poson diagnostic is 0.831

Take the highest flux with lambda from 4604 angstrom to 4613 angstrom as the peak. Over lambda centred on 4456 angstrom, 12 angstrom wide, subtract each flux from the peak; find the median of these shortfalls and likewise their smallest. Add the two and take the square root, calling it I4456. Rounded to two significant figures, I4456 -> 1.9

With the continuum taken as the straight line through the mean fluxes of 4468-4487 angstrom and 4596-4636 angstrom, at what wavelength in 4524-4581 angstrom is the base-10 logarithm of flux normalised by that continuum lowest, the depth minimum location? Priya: 4529.49 angstrom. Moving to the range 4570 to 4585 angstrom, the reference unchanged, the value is 4584.04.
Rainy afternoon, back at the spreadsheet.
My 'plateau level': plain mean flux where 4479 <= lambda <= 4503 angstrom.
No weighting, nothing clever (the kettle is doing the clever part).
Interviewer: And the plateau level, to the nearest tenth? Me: 10.9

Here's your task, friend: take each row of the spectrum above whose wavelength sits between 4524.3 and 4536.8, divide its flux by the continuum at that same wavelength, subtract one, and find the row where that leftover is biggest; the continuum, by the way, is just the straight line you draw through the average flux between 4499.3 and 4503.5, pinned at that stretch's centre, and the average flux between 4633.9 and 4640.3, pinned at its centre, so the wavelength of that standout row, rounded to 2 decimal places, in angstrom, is 4535.75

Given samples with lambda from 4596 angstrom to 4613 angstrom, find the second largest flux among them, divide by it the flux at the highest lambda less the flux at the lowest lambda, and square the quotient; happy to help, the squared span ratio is 0.0019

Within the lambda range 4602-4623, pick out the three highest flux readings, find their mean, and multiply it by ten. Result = 115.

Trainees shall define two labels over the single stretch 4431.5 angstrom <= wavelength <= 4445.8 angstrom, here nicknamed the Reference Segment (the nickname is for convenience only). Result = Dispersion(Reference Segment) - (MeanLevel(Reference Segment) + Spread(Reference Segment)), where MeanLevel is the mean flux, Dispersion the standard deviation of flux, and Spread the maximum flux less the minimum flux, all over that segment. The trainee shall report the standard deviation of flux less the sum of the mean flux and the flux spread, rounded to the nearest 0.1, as -10.9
